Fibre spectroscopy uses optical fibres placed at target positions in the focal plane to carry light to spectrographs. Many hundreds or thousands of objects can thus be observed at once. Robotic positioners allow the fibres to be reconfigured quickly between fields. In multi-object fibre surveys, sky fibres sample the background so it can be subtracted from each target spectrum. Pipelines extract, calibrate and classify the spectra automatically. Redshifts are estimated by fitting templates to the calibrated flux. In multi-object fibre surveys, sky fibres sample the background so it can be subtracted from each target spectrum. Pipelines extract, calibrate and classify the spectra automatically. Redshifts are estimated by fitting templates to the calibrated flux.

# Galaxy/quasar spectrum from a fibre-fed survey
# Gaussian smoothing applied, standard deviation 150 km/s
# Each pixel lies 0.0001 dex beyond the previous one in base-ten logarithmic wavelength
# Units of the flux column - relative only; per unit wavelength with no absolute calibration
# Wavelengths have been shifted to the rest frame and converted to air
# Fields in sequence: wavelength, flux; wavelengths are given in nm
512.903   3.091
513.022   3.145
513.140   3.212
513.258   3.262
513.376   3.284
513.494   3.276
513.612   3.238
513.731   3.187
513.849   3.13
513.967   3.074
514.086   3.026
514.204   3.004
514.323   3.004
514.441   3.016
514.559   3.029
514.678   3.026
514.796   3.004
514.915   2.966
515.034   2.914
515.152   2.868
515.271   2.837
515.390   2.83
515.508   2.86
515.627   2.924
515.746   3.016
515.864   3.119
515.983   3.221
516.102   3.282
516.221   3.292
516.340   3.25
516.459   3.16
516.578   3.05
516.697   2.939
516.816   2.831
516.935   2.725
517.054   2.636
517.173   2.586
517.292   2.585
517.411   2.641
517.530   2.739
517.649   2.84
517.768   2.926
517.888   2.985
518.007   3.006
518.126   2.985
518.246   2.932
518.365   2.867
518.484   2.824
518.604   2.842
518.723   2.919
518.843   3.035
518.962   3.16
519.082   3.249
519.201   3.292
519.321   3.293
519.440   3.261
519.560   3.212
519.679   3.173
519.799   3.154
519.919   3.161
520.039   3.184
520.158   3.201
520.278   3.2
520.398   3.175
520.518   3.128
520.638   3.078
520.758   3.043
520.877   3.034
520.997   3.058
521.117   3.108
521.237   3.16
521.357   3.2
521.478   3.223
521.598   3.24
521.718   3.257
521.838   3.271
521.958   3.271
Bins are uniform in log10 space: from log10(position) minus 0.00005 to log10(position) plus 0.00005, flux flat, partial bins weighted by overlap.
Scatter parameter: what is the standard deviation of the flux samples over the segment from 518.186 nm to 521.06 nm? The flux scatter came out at 0.14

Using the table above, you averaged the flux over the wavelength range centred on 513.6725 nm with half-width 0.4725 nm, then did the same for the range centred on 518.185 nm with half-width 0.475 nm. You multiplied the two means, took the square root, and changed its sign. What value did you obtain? -3.05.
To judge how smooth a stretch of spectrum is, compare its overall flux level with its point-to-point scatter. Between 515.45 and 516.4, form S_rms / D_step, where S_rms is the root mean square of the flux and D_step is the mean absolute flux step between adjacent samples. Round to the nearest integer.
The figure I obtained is 46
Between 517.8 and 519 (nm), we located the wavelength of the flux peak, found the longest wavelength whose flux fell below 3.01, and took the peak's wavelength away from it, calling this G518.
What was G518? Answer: -0.24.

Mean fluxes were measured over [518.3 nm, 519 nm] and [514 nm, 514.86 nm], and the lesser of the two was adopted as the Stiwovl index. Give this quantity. 2.94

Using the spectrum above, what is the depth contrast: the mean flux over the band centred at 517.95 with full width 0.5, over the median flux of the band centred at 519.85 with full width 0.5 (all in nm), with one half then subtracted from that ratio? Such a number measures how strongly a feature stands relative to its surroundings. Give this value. 0.44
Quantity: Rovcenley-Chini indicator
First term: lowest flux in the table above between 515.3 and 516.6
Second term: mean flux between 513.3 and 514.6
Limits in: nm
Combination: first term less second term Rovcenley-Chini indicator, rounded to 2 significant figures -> -0.29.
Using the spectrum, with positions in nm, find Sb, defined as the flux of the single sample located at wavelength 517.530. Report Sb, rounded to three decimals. 2.739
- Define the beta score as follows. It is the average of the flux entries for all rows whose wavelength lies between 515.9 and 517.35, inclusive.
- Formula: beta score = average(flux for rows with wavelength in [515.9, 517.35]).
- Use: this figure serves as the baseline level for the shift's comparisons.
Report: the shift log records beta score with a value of 2.96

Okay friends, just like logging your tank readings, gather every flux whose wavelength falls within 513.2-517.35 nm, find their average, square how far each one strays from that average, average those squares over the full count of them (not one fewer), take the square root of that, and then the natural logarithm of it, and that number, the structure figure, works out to -1.63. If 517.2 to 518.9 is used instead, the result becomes -2.04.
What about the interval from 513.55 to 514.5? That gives -2.47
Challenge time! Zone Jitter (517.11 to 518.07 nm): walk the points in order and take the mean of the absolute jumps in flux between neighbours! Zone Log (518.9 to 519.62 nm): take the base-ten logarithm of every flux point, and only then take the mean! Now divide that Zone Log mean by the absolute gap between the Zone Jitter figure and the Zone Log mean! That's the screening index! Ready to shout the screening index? 1.13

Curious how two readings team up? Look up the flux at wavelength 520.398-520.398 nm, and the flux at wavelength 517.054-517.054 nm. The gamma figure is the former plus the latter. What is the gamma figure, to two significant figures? 5.8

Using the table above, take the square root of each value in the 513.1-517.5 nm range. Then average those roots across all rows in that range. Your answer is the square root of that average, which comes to 1.32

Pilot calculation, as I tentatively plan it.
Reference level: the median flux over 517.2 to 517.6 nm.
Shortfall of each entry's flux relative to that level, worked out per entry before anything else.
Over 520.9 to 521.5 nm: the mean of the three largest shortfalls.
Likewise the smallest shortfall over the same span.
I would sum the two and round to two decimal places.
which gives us -1.05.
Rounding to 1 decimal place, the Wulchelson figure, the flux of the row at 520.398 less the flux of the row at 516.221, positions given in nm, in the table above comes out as -0.1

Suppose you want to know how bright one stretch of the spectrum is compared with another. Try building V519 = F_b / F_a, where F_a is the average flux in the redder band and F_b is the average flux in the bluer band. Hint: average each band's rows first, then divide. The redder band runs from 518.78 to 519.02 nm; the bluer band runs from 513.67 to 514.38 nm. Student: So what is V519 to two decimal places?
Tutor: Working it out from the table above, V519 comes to 0.99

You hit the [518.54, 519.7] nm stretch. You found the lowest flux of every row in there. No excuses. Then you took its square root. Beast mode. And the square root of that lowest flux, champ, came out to 1.69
